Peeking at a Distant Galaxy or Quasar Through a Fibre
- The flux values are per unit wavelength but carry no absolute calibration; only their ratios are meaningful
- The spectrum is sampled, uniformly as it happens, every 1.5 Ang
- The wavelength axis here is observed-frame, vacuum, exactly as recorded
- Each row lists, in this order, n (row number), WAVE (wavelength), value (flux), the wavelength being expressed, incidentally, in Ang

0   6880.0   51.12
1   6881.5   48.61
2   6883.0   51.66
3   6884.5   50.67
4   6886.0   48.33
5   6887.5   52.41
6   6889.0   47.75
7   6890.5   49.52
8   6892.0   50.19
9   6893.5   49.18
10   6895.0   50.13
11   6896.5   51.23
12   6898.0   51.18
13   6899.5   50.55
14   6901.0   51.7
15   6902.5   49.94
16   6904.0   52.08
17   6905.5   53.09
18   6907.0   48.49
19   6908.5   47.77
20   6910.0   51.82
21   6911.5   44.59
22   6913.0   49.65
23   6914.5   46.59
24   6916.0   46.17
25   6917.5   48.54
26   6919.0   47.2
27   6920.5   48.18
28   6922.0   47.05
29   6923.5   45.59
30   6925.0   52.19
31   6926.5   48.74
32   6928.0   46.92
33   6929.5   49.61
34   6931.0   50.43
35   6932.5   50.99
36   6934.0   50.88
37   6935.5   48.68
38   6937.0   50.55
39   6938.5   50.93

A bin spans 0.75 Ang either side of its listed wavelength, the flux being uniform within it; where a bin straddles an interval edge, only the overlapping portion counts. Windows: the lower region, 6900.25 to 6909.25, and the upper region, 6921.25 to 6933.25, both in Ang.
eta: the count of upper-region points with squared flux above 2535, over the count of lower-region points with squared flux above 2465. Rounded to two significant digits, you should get 0.75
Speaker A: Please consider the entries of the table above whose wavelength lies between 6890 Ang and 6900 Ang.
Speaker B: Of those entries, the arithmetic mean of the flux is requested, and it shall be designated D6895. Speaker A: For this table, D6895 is 50.3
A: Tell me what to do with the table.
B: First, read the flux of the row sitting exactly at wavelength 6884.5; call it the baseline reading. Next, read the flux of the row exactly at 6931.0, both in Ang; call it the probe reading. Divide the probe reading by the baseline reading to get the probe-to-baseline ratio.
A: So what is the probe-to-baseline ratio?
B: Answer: 1.00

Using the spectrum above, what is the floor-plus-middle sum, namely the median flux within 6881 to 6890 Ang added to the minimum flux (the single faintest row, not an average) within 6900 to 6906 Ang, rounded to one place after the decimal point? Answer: 99.6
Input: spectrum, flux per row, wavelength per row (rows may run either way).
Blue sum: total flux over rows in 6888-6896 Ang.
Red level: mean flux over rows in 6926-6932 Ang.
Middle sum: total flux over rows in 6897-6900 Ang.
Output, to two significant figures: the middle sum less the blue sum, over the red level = -3.0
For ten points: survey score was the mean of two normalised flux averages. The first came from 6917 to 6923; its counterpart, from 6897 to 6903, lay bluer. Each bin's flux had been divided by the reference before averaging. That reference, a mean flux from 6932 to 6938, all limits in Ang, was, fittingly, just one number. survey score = 0.980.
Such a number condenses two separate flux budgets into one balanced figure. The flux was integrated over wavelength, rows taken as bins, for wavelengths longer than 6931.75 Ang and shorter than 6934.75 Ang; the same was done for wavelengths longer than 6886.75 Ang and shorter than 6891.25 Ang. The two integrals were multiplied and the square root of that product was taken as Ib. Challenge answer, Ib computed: 185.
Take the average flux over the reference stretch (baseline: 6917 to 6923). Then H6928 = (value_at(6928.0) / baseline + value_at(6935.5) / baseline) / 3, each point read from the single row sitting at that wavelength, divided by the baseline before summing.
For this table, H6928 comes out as 0.67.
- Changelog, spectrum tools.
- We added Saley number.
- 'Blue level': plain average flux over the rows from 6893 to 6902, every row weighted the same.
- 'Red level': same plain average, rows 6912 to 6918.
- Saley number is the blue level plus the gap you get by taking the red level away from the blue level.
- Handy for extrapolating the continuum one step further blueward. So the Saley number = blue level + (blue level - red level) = 54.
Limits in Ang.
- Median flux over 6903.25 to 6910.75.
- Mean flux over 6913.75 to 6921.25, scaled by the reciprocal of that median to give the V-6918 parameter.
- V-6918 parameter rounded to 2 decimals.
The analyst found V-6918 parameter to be 0.91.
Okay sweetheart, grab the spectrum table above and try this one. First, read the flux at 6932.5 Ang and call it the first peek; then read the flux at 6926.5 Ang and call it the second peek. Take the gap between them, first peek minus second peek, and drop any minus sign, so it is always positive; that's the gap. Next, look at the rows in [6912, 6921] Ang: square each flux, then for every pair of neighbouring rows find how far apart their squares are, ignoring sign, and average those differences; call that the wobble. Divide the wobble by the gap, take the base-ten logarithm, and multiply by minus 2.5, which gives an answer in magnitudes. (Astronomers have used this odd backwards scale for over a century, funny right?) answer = -4.6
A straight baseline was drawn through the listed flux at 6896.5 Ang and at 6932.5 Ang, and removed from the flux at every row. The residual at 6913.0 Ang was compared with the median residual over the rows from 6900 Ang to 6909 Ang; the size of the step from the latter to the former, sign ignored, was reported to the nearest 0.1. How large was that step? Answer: 1.1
